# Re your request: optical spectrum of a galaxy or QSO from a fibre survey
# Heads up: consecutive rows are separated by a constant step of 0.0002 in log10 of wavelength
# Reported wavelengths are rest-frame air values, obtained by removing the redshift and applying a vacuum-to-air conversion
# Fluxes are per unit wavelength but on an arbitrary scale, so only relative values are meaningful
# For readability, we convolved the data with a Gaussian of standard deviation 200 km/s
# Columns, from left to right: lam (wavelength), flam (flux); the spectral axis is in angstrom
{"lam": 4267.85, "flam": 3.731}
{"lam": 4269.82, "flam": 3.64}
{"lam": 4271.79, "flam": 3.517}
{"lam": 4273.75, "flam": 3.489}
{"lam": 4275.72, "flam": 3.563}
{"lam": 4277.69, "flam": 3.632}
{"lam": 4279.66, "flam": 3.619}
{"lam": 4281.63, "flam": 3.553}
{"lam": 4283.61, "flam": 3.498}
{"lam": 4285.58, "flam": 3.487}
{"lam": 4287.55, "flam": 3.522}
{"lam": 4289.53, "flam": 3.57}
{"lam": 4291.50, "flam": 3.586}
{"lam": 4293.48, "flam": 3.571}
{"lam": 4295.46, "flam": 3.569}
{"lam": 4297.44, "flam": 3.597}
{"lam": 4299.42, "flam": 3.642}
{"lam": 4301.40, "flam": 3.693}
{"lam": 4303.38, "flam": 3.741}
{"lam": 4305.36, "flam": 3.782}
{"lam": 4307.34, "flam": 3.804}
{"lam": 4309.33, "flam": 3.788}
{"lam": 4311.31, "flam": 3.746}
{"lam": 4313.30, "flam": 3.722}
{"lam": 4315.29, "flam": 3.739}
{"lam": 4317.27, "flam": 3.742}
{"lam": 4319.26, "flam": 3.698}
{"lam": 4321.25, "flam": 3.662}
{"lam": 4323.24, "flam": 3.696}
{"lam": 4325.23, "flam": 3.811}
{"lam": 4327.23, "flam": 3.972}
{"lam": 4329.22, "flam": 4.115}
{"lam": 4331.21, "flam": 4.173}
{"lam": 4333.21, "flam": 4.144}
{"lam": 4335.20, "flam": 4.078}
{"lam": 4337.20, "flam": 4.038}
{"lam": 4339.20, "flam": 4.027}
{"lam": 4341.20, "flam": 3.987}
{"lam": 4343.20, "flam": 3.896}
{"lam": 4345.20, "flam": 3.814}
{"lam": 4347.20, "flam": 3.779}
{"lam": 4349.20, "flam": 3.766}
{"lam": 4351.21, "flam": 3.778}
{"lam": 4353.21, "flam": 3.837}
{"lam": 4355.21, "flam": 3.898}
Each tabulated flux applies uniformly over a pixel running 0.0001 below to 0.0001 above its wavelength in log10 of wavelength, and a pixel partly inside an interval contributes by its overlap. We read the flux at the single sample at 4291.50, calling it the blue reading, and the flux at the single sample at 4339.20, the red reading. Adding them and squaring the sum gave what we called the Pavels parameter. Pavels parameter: 58.0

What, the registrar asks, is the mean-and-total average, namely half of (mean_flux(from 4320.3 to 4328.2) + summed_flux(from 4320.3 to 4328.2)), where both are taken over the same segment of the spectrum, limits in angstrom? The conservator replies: 9.5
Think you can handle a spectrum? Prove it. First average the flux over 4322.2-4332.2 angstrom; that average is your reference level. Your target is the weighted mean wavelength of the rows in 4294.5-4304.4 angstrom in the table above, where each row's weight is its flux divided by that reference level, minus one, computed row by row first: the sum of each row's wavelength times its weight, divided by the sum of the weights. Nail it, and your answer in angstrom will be 4298.8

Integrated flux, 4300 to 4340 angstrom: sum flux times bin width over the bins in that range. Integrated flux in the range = 154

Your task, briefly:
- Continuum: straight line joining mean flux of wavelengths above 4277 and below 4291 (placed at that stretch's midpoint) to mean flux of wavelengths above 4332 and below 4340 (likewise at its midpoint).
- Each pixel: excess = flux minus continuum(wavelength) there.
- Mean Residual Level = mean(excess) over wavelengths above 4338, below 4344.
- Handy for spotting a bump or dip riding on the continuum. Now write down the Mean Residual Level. -0.15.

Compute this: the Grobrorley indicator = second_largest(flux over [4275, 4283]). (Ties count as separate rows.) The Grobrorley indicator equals 3.619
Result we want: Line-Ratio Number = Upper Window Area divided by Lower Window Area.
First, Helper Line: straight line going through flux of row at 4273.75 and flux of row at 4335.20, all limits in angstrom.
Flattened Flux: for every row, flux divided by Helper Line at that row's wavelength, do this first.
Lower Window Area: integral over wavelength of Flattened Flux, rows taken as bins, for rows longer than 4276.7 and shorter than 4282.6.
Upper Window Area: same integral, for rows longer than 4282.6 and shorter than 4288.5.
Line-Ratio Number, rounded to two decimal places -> 0.96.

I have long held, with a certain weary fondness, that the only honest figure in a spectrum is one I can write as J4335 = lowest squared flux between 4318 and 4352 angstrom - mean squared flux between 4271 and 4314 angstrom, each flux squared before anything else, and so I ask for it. 0.28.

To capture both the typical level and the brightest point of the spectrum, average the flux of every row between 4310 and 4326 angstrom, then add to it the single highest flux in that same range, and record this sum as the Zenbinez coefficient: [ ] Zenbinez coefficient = 7.5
